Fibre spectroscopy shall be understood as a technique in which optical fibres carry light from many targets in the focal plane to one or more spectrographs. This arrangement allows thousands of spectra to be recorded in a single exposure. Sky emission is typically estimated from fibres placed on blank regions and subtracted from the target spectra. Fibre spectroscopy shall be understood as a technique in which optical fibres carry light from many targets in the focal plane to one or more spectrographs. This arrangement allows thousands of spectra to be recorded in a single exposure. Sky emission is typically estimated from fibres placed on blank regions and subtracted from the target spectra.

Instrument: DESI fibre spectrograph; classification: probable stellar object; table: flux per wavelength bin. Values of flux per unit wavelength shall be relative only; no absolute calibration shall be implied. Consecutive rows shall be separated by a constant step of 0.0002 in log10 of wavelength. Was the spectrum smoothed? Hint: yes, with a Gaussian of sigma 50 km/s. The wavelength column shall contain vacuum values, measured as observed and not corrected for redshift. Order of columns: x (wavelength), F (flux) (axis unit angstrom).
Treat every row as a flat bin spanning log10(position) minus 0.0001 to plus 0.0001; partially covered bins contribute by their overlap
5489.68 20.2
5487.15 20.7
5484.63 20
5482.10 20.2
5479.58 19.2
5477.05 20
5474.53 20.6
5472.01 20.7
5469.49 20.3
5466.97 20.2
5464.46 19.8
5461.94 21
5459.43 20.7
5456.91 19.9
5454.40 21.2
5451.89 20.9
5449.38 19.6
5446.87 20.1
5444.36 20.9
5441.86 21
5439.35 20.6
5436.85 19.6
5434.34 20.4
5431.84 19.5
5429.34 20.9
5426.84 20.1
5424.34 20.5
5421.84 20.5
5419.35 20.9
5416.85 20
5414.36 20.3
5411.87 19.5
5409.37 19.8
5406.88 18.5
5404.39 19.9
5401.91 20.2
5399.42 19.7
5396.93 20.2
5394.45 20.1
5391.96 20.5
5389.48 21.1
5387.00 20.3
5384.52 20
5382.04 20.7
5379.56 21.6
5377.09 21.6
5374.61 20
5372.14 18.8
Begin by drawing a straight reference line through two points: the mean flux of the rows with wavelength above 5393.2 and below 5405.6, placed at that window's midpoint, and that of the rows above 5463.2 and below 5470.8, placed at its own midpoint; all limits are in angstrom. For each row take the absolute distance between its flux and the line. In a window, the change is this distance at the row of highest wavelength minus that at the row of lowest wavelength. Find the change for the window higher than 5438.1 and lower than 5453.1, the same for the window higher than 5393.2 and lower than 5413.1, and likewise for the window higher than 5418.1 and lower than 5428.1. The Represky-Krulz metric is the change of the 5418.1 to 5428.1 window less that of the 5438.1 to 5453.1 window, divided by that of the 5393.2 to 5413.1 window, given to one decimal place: -2.4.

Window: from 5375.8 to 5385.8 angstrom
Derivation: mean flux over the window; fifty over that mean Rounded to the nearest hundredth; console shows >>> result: 2.38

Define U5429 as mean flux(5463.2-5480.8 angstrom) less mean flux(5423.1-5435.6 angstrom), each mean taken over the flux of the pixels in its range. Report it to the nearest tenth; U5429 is -0.2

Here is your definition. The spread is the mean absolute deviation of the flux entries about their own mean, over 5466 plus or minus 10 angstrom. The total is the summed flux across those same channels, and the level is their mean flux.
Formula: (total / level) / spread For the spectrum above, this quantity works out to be 22.9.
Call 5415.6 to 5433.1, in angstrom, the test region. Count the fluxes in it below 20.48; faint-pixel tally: 3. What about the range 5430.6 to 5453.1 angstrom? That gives 5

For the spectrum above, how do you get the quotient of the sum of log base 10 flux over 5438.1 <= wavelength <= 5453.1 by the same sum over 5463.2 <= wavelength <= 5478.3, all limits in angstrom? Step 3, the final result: 1.00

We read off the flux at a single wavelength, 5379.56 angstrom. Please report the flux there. 21.6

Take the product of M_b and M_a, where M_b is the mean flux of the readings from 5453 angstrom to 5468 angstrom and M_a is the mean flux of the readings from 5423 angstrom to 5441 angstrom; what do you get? 414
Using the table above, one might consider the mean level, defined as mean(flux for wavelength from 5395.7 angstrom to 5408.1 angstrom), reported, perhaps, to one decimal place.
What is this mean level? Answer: 19.7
